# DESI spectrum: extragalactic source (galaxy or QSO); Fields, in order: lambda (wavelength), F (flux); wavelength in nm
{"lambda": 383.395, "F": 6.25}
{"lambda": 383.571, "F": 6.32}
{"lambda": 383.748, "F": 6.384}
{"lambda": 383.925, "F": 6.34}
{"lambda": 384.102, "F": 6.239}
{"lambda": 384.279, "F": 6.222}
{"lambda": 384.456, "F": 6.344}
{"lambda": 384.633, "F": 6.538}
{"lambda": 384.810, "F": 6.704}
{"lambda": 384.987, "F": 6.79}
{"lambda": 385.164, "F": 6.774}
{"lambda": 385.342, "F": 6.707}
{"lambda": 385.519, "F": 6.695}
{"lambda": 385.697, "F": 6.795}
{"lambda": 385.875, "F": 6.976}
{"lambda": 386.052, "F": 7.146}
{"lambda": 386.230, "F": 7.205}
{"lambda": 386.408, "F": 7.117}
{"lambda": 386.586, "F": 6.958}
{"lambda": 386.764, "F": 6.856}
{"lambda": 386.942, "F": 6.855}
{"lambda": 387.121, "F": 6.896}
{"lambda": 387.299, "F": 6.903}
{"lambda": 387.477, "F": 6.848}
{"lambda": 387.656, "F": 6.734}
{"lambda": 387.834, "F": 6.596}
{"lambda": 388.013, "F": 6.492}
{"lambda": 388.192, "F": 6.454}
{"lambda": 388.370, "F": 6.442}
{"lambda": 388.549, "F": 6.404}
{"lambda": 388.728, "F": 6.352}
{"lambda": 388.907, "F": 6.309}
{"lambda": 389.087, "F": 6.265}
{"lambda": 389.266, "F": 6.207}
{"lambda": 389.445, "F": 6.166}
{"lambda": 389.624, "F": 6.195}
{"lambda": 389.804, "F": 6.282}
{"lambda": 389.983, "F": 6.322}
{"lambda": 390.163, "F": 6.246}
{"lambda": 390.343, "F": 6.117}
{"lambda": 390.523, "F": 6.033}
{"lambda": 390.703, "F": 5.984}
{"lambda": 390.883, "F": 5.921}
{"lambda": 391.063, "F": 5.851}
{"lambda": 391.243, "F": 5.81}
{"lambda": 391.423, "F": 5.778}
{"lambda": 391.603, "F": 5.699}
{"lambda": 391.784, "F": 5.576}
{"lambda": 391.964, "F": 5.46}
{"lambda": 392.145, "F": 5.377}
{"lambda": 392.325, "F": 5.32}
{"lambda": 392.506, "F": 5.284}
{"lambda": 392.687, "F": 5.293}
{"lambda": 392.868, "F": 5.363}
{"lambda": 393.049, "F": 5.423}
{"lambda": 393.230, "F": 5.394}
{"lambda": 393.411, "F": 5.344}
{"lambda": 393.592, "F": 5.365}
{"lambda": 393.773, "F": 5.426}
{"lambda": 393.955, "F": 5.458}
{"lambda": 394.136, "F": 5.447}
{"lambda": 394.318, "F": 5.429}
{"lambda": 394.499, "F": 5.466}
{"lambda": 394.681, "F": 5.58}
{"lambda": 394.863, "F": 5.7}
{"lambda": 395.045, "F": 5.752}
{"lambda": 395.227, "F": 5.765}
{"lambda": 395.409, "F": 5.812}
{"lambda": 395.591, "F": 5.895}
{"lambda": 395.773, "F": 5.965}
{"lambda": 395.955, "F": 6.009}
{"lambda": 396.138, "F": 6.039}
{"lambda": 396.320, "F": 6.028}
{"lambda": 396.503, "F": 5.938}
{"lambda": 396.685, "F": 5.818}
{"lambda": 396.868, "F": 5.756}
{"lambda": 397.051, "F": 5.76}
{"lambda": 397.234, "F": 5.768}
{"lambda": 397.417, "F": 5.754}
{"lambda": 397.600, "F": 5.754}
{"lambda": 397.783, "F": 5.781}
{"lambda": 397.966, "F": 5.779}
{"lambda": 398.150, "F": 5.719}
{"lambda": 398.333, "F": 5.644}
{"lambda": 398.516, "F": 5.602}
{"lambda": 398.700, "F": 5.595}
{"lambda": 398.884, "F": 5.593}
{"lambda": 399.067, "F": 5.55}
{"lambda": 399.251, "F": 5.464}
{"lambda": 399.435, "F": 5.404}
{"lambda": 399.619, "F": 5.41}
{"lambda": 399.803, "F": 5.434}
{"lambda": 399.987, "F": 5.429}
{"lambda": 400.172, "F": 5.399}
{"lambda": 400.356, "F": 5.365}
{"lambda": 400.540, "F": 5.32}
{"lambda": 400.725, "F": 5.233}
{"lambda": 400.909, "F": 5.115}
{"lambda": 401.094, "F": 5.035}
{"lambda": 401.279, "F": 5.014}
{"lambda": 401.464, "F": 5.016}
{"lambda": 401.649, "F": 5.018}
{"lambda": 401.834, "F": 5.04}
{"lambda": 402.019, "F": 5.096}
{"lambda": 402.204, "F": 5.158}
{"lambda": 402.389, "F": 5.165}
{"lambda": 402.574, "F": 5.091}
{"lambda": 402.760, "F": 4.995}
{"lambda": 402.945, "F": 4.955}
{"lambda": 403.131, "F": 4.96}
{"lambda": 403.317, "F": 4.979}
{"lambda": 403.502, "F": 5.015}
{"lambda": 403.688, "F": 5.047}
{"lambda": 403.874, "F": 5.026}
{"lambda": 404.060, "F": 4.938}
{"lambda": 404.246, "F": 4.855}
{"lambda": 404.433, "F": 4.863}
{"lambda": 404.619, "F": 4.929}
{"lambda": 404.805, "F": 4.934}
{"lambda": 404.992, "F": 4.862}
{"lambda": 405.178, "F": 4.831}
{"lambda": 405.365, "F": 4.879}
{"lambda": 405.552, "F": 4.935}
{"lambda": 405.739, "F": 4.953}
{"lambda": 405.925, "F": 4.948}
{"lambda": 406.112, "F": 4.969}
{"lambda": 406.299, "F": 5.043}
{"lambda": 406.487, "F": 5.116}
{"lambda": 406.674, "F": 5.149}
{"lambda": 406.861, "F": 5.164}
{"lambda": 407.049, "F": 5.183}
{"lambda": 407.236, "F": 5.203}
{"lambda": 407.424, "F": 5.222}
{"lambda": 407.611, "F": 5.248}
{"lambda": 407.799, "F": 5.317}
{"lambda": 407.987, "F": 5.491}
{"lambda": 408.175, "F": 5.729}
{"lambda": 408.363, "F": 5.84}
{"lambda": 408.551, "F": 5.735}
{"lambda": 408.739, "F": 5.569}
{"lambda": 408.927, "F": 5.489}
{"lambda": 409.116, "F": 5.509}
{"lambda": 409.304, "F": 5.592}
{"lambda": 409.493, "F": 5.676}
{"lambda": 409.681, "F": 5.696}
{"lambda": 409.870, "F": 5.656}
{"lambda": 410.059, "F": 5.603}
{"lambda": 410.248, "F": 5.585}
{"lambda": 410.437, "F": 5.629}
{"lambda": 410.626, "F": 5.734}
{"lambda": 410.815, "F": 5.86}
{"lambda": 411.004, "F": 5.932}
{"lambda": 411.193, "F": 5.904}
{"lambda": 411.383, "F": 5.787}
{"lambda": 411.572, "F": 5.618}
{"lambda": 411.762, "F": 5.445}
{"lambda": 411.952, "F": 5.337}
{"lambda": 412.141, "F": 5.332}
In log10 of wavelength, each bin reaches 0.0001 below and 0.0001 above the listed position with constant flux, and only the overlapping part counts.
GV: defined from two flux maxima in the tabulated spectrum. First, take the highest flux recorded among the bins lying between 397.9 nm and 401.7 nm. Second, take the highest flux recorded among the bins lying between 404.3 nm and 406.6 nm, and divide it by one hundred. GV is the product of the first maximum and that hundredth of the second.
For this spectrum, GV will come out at 0.296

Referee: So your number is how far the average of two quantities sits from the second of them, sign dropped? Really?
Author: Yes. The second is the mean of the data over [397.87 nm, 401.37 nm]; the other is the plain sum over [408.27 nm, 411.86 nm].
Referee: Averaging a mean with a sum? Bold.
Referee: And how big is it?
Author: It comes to 51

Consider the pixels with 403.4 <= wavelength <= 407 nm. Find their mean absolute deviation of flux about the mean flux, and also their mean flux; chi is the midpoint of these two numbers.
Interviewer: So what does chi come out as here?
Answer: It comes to 2.53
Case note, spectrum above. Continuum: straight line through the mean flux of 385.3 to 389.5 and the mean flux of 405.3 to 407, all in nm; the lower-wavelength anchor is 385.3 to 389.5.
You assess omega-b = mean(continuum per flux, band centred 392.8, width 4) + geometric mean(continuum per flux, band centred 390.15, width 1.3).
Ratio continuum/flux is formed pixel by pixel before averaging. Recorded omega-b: 2.17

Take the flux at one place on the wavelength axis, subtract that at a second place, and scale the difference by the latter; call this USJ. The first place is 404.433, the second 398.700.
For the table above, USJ -0.13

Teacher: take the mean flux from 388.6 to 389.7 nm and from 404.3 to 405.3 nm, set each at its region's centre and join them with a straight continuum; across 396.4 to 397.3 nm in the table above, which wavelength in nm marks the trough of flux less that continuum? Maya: 396.868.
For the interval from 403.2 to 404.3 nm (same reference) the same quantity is 404.246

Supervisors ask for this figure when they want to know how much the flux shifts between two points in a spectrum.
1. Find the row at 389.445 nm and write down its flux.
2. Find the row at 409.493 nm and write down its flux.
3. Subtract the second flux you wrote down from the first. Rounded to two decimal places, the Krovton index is 0.49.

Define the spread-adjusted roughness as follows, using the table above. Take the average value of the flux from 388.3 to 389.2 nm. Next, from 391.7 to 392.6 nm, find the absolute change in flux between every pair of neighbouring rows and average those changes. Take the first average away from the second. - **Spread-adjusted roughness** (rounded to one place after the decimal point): -6.3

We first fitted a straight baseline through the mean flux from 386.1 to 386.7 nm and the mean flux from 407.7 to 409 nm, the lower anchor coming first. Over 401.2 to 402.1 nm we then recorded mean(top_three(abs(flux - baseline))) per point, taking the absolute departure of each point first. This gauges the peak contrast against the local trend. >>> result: 1.05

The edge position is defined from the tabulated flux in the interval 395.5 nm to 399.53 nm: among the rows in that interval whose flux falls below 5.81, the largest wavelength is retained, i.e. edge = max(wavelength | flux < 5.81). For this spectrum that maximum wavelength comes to 399.435 nm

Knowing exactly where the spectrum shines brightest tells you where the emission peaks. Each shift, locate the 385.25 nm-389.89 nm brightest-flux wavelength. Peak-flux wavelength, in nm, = 386.230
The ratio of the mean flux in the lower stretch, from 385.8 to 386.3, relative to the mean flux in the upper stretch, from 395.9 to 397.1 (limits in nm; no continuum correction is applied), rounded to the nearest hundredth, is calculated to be 1.20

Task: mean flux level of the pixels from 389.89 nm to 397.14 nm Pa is 5.7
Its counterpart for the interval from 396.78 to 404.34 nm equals 5.3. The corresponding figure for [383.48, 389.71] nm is 6.6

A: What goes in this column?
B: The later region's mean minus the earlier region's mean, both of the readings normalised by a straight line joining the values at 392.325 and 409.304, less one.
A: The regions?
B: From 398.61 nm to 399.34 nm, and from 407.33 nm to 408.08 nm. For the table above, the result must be -0.07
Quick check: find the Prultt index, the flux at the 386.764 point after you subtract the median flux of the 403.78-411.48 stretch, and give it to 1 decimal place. 1.6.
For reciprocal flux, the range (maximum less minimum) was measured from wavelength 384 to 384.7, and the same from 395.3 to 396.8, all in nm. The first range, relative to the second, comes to 1.2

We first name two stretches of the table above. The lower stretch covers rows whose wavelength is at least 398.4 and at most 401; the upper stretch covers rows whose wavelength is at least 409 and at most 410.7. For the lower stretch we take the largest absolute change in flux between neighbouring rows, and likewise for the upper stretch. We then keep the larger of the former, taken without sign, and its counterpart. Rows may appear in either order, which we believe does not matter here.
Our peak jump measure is 0.118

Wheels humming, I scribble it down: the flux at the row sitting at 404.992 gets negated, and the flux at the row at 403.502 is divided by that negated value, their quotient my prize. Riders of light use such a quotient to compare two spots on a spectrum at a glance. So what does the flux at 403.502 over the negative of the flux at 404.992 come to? -1.03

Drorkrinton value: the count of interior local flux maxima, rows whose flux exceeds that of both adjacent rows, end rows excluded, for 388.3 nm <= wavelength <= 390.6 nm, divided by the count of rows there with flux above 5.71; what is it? 0.077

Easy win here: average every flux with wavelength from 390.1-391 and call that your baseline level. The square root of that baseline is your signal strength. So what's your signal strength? 2.46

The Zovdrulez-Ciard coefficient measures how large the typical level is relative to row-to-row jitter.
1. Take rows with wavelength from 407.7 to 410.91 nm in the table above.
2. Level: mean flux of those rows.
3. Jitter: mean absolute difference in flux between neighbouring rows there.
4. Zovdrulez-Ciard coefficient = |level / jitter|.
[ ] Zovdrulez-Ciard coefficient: 61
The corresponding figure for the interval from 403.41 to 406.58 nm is 113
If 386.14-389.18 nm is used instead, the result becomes 103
